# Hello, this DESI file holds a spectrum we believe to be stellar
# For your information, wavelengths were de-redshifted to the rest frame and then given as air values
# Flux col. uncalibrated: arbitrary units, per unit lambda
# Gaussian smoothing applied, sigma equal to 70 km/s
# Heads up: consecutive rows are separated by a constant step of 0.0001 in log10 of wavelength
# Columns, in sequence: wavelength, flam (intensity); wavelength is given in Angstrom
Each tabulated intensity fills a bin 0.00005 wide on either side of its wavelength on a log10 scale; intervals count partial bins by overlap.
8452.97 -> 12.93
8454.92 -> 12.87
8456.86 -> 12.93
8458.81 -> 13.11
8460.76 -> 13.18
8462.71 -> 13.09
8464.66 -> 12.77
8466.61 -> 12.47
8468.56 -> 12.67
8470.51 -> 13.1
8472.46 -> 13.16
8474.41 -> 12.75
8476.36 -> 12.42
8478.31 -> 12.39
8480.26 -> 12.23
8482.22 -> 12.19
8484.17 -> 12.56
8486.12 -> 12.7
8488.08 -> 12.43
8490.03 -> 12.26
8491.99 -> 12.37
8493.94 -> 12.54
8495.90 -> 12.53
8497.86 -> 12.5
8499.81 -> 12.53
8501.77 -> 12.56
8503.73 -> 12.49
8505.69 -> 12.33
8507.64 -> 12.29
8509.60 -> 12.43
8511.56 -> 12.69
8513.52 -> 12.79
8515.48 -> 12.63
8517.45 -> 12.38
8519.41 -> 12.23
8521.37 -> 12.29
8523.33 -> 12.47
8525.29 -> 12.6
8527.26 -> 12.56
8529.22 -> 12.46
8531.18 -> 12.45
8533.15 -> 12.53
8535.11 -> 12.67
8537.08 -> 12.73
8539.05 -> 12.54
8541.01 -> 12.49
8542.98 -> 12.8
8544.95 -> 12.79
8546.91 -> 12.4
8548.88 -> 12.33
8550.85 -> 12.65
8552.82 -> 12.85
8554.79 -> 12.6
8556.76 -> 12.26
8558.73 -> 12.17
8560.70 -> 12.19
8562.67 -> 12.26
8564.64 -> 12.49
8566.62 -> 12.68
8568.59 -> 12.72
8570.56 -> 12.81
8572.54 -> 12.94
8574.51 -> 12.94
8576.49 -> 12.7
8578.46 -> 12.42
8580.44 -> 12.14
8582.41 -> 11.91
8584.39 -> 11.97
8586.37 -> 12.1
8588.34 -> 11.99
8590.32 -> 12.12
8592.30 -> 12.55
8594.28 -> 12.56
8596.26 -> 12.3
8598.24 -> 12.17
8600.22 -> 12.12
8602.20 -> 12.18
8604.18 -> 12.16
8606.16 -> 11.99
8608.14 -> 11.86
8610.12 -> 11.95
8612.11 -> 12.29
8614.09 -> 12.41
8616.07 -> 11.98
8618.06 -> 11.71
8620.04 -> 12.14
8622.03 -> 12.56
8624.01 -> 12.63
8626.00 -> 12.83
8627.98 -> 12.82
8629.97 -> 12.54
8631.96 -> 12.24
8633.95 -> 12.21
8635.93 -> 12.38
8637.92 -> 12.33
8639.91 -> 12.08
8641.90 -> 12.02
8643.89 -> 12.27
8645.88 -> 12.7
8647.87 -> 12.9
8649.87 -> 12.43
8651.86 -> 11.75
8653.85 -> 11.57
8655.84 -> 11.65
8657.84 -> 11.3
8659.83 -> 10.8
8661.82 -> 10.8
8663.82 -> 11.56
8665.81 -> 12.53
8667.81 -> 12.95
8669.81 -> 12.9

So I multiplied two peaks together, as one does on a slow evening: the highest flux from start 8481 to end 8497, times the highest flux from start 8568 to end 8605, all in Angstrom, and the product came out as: 164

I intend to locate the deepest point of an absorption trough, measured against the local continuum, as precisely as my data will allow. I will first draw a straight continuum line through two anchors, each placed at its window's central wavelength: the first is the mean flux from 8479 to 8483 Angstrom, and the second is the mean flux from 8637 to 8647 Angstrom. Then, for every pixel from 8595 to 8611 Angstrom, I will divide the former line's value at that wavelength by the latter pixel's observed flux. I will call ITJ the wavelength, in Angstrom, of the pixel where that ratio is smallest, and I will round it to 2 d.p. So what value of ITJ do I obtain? 8596.26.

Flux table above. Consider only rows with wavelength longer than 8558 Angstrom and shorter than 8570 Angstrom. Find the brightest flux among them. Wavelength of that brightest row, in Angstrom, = 8568.59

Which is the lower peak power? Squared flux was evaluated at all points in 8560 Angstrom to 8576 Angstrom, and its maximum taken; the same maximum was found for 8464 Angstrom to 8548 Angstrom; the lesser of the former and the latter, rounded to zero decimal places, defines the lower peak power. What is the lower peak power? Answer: 167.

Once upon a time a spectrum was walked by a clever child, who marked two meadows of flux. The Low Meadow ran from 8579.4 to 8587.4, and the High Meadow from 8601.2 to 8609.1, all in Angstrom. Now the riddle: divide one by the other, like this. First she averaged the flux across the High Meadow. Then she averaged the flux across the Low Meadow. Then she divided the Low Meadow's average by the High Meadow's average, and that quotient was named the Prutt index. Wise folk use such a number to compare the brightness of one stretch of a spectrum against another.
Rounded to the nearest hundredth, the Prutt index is 1.00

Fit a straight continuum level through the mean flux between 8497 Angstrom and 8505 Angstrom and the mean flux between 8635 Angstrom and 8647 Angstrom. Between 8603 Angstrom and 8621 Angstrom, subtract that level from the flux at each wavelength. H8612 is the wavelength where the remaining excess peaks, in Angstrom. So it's 8614.09 Angstrom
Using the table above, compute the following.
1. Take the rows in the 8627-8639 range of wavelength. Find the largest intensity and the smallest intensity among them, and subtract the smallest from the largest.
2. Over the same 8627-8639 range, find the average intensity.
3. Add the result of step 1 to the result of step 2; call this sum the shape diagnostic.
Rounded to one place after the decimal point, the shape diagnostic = 13.0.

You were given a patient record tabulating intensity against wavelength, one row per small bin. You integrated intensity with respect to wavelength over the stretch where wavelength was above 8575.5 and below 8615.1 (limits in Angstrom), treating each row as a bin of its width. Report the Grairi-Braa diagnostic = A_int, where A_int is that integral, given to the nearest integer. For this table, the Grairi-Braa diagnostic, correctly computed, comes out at 483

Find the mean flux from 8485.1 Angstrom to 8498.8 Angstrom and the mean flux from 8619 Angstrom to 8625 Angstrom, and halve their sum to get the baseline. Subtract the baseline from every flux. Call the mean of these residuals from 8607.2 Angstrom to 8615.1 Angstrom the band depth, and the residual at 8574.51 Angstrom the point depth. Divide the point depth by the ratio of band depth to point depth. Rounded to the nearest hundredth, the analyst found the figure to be -0.70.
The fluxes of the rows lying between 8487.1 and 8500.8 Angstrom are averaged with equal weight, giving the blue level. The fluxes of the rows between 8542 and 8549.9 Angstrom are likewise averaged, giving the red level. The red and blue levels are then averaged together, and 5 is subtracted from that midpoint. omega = 7.52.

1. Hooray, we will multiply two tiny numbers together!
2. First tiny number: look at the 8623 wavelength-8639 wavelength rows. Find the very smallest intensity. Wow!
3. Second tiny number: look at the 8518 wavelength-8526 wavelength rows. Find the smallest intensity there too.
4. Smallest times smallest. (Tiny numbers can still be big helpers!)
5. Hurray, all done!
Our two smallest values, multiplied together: 149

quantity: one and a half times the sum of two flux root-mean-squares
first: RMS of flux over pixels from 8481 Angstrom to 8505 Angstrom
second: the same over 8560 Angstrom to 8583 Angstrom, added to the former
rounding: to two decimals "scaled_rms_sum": 37.49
